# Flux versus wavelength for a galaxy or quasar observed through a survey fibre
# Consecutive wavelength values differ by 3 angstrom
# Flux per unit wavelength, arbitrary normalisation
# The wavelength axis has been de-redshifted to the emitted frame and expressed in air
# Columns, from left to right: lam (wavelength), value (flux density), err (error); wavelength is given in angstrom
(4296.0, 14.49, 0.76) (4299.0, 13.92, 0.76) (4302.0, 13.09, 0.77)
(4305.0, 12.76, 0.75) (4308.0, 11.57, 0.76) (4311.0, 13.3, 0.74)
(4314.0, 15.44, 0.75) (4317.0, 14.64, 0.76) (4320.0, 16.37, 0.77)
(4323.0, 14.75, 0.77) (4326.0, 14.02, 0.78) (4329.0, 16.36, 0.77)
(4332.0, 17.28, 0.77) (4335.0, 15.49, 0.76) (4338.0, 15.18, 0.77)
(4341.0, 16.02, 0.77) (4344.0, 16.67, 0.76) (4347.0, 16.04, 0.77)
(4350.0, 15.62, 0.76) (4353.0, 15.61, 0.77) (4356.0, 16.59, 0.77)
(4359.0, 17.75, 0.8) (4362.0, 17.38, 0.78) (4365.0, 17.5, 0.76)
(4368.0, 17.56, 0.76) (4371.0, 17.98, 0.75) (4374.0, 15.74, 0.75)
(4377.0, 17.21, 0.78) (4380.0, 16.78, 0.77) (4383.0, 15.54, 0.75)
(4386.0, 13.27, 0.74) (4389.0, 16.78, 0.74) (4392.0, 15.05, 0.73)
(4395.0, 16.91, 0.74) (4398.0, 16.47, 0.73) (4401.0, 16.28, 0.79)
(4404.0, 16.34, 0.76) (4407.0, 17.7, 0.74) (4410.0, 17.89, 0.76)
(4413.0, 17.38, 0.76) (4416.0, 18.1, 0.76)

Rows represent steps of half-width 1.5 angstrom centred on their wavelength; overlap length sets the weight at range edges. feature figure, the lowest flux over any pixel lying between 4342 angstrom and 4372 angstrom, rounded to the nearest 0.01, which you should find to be 15.61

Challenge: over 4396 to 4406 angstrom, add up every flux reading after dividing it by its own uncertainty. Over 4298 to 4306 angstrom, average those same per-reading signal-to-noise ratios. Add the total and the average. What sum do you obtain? 82.1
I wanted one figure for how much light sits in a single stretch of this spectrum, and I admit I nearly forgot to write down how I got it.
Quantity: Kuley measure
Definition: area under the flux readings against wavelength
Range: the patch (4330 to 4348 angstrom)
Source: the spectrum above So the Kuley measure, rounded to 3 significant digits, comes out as 290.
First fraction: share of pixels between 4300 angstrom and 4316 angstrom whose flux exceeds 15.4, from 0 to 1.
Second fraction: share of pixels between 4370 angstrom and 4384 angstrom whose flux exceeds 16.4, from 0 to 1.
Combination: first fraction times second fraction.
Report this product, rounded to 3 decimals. 0.120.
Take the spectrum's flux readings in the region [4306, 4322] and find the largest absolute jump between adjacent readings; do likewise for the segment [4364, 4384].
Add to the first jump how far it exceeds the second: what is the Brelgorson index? 2.0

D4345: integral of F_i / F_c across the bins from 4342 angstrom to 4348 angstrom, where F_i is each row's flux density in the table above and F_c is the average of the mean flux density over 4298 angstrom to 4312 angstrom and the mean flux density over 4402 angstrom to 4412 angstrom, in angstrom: 6.5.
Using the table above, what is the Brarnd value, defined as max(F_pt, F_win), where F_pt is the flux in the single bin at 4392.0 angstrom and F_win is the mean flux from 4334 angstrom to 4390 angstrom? 16.4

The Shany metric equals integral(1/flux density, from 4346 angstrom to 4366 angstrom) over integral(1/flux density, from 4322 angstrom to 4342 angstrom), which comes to 0.94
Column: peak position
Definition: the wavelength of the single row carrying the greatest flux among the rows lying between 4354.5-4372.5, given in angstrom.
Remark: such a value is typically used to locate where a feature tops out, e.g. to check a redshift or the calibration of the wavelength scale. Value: 4371.0 angstrom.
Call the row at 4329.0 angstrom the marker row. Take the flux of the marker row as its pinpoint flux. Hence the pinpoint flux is 16.36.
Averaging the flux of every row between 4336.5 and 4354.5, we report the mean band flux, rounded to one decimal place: 15.9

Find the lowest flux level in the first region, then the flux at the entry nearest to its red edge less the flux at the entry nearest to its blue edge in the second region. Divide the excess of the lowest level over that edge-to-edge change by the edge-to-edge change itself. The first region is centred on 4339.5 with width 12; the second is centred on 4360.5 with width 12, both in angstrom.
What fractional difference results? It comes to 16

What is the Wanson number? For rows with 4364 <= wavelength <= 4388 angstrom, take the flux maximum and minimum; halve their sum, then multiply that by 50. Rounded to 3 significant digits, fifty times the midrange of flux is 781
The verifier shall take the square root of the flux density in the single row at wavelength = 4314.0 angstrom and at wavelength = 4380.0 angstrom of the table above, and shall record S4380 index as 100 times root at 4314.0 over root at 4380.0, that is 96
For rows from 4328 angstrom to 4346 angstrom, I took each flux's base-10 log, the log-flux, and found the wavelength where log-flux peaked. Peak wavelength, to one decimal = 4332.0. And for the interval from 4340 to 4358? 4344.0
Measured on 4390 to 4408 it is 4407.0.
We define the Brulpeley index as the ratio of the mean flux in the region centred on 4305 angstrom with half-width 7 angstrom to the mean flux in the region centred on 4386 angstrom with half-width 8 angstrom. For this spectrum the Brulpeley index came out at 0.83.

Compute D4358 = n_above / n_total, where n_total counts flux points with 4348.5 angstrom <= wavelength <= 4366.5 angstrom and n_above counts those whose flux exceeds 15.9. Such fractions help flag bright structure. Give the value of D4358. 0.67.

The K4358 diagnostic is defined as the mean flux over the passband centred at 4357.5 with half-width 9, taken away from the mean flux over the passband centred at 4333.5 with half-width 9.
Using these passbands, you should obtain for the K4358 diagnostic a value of -1.02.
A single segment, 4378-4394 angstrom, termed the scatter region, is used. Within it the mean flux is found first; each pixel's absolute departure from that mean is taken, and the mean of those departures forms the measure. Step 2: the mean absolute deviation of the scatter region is 1.1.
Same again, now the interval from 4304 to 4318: 1.2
